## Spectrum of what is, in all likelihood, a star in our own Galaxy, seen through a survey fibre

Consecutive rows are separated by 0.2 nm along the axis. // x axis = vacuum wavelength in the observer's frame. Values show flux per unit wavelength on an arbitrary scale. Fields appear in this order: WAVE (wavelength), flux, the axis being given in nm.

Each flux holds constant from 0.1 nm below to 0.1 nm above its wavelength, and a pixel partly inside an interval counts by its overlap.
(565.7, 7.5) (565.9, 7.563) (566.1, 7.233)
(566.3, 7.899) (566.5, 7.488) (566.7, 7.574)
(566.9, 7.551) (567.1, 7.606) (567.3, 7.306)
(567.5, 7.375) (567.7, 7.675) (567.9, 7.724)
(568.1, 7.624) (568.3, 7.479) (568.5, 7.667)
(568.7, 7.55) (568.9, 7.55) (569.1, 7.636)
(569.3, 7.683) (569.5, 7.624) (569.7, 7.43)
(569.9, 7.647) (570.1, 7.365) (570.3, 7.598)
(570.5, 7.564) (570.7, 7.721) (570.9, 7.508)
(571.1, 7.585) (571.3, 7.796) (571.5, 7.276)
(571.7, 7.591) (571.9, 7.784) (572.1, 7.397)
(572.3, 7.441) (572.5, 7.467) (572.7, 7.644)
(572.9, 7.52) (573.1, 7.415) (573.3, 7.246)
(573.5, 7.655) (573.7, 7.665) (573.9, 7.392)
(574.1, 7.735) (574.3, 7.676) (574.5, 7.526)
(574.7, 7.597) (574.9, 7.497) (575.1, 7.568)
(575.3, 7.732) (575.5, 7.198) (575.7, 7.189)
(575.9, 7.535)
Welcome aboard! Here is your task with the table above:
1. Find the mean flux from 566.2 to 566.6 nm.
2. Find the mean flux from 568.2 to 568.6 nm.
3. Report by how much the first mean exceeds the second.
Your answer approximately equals 0.12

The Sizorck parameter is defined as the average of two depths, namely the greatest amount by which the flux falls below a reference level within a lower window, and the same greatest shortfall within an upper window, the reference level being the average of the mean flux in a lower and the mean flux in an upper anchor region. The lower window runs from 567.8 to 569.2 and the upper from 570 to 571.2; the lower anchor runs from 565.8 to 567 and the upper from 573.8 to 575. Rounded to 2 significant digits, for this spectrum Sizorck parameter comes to 0.14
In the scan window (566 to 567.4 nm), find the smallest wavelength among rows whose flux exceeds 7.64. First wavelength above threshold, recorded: 566.3 nm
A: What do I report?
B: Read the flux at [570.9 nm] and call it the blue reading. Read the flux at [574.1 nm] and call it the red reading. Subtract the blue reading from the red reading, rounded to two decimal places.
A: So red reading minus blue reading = 0.23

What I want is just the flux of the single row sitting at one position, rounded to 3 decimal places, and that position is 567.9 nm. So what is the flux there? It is 7.724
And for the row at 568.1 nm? 7.624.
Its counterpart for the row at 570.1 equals 7.365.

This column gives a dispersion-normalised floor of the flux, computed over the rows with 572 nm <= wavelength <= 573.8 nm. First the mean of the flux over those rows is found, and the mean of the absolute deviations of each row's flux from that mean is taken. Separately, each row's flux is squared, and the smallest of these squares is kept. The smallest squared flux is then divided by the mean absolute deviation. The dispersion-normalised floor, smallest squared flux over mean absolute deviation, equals 467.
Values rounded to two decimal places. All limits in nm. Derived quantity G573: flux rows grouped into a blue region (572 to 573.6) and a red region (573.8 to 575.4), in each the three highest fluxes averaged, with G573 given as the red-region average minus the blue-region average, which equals 0.11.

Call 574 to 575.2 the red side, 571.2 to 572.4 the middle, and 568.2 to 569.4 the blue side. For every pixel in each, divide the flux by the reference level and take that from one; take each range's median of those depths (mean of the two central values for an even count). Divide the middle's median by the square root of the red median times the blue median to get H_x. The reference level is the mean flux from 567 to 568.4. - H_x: 1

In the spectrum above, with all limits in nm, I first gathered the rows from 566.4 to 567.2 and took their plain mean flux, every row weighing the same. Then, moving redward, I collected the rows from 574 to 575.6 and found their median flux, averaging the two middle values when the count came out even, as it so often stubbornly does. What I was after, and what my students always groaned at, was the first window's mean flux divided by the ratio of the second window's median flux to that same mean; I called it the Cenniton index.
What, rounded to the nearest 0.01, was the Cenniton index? 7.53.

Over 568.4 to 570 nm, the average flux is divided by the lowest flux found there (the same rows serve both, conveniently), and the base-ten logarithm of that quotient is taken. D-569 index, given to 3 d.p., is 0.010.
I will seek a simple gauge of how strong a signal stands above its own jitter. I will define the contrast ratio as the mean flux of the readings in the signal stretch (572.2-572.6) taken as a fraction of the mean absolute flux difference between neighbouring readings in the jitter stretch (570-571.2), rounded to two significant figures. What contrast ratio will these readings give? 52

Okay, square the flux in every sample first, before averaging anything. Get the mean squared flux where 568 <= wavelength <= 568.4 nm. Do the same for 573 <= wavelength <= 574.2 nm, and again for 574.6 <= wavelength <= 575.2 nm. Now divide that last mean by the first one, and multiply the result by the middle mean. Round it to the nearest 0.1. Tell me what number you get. 56.6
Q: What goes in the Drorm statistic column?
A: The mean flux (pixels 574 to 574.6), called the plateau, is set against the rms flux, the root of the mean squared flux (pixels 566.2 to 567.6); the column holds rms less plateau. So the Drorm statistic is -0.10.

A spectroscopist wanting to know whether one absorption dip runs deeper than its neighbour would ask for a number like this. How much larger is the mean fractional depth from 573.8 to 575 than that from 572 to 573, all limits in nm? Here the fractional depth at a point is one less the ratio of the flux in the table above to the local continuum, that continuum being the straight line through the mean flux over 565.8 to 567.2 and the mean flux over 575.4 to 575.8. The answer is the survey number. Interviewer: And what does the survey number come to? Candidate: -0.021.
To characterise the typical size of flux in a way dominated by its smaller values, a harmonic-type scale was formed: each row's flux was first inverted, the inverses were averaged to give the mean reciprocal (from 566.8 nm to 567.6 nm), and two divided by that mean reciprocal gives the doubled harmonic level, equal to 14.9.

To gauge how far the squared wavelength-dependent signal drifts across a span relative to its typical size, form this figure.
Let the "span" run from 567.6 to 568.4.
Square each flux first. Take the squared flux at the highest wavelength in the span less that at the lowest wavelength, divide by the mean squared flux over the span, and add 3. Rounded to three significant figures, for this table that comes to 2.95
